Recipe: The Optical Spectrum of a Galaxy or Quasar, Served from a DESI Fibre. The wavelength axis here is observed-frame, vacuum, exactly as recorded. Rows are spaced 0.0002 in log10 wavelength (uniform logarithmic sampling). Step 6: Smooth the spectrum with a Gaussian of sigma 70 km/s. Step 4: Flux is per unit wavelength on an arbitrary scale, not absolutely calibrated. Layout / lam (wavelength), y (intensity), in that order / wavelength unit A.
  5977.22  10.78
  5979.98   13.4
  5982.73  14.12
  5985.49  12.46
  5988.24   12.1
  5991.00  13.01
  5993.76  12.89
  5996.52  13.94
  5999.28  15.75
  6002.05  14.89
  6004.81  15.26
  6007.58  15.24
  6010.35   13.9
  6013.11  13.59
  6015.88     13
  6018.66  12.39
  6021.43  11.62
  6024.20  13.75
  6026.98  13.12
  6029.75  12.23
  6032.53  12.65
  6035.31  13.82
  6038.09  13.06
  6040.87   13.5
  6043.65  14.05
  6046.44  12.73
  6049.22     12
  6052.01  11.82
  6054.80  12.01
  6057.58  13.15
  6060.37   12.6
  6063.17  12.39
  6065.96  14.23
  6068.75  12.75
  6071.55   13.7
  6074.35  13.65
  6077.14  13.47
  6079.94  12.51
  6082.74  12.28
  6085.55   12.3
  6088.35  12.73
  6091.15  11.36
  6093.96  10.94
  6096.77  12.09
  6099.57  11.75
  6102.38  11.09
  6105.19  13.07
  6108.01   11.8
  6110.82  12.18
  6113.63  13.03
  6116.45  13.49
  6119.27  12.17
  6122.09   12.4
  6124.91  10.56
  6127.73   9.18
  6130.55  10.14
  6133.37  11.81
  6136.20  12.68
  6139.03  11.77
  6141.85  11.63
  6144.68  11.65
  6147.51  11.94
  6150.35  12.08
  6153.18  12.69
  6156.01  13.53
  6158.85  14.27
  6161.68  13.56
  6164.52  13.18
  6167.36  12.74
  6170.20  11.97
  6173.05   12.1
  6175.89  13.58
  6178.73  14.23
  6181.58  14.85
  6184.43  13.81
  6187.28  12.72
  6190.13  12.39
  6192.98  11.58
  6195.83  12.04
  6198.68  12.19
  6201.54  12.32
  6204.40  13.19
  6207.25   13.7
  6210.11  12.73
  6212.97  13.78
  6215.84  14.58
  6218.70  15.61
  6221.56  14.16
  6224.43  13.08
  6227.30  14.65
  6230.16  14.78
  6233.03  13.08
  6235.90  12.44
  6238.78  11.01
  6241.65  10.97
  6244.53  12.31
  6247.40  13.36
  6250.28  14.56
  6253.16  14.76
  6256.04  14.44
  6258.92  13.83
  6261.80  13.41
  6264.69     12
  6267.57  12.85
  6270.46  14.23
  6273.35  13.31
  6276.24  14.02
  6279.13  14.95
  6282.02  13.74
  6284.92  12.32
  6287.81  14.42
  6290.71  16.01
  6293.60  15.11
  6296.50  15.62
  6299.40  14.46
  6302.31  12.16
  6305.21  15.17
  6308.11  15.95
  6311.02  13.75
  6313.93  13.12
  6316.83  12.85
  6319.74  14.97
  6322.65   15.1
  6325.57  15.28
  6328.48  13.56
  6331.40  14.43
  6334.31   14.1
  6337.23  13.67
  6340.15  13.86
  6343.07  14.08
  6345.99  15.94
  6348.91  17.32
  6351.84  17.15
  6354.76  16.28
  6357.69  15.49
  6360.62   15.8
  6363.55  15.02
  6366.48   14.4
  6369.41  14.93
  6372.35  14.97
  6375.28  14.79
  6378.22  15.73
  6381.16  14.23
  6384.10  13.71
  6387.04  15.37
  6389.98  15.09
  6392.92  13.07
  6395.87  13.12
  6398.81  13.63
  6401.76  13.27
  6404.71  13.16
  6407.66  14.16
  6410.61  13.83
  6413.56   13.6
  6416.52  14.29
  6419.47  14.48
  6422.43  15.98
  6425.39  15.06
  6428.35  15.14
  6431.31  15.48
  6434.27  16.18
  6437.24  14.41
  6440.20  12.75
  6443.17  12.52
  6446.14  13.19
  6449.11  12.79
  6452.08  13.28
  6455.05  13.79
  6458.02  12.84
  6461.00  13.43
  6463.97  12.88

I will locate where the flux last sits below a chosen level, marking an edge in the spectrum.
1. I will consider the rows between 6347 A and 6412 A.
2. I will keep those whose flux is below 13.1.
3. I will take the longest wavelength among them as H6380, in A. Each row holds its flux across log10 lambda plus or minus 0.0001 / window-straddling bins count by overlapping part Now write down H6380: 6392.92 A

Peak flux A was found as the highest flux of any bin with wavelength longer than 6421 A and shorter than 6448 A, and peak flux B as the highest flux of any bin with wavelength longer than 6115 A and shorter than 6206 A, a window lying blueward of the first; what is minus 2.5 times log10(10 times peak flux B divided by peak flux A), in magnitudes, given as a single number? -2.41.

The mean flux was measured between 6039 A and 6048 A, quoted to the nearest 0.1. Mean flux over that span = 13.4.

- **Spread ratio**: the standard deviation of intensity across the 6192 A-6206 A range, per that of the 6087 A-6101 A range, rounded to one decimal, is 0.9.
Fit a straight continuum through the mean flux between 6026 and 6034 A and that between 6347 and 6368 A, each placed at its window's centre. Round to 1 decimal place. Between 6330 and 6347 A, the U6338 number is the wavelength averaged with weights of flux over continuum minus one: 6337.5 A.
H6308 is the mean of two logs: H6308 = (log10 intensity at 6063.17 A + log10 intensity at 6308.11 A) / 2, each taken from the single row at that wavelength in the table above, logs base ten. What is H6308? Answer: 1.15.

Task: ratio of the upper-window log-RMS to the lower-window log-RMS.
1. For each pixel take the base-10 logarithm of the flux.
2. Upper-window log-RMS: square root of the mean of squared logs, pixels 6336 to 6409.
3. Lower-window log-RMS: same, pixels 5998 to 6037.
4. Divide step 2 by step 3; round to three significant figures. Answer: 1.03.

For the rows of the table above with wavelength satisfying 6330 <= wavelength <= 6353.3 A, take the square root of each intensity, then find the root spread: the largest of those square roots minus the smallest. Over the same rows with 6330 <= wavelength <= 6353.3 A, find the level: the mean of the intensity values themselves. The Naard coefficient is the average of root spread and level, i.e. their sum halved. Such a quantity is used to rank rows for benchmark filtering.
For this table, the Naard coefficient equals 7.8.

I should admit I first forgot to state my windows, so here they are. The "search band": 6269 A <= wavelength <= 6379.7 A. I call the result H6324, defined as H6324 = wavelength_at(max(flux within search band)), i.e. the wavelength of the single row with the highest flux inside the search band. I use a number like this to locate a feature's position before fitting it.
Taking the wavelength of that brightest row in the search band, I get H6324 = 6348.91 A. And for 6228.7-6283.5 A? 6279.13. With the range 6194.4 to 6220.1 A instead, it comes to 6218.70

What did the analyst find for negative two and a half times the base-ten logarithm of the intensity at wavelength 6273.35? -2.81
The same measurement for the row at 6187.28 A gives -2.76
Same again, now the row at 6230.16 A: -2.92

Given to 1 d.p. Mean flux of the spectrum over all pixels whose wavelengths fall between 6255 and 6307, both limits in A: 14.0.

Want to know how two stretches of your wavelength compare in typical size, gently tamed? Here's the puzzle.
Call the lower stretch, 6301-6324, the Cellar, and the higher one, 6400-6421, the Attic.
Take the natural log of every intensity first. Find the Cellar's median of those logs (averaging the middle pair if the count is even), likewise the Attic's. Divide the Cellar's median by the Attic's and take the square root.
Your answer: 1.007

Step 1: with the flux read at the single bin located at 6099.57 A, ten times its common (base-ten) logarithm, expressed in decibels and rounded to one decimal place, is 10.7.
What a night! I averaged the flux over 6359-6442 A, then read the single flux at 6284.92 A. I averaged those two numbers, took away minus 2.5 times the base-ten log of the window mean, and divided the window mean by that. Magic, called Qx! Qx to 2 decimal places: 0.89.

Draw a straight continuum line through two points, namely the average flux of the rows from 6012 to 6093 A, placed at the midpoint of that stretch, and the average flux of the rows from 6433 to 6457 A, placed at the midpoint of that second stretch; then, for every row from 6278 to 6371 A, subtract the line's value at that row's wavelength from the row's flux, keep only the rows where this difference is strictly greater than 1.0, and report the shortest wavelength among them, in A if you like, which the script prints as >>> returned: 6279.13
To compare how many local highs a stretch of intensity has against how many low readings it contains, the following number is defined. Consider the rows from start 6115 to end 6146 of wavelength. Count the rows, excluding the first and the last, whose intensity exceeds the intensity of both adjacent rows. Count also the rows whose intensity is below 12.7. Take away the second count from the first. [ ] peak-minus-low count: -8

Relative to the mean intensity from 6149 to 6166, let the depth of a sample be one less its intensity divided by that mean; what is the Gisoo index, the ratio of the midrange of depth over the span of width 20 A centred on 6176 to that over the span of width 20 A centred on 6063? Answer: -2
